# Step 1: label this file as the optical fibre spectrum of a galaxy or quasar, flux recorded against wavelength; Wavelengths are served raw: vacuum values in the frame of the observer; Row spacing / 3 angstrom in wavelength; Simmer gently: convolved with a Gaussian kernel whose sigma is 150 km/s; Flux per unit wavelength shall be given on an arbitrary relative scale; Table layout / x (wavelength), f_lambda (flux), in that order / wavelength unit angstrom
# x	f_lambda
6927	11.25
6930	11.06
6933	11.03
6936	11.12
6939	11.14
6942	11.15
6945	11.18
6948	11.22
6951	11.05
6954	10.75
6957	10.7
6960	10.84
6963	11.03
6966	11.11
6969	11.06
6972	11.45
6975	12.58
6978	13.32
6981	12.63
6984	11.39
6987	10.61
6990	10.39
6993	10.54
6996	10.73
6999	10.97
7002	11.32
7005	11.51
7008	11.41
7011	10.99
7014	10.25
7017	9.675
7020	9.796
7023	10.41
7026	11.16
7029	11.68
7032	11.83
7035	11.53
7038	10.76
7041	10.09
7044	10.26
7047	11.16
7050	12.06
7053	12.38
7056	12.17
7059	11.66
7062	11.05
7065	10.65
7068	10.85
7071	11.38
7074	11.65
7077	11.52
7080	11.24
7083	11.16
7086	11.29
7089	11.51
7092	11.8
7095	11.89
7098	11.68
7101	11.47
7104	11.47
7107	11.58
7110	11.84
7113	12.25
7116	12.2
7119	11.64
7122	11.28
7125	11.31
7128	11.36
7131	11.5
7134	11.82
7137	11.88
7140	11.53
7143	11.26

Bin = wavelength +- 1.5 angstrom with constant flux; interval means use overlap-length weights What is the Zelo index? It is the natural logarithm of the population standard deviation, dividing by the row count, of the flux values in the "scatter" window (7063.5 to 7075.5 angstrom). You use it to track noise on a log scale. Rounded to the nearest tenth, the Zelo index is -0.9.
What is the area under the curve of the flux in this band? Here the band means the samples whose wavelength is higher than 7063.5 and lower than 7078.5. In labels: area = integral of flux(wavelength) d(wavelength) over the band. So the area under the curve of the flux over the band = 168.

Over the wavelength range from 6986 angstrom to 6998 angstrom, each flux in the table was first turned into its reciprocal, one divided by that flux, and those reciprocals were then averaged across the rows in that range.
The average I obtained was 0.095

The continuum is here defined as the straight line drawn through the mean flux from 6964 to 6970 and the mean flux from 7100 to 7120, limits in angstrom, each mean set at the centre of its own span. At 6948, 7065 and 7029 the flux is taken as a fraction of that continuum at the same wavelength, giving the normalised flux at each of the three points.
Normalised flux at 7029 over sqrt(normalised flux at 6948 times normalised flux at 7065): 1.06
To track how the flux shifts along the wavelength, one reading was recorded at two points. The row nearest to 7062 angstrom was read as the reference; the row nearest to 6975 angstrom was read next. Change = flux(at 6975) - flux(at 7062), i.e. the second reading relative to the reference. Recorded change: 1.5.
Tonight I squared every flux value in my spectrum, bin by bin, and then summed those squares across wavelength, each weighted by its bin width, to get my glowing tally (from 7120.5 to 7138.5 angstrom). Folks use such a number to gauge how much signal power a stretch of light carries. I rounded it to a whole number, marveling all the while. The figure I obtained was 2392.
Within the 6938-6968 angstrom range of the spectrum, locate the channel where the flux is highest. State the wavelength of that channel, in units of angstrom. 6948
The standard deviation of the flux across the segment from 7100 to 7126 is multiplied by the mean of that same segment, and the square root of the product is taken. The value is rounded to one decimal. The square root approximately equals 2.0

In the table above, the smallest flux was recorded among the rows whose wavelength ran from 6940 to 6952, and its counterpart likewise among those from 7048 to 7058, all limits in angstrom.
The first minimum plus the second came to 23.1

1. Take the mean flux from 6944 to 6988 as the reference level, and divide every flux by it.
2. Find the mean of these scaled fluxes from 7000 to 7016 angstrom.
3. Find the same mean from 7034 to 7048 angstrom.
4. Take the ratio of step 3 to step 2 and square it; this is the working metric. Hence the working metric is 0.94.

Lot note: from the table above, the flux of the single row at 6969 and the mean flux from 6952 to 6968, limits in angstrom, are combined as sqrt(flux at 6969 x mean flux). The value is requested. 11.0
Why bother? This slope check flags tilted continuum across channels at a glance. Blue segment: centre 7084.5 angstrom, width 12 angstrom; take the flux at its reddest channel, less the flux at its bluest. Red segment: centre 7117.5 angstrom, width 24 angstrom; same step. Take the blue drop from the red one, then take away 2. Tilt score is -2.5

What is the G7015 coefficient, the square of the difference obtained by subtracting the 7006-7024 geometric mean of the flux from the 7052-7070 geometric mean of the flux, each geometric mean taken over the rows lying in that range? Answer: 1.08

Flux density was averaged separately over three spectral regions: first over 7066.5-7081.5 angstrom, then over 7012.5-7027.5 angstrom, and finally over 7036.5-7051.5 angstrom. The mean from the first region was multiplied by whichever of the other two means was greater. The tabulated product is 123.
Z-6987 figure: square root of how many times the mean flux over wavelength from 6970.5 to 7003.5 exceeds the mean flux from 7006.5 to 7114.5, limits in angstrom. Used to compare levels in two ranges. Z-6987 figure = 1.01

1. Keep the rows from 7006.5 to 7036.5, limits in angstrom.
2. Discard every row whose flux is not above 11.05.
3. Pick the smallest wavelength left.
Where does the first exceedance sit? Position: 7008 angstrom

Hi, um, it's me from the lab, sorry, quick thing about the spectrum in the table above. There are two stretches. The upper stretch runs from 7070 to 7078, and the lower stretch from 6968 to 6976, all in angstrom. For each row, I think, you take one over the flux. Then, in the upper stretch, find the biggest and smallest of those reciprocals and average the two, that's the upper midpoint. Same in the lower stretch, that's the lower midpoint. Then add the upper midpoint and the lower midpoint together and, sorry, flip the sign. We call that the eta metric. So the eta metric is -0.1718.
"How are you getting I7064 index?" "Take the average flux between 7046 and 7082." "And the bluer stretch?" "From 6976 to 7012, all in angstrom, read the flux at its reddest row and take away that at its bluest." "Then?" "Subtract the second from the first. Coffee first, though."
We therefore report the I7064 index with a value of 13.8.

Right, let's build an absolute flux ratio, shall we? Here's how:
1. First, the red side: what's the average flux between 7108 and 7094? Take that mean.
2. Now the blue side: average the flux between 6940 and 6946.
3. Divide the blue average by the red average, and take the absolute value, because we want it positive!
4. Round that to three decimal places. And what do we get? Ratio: 0.961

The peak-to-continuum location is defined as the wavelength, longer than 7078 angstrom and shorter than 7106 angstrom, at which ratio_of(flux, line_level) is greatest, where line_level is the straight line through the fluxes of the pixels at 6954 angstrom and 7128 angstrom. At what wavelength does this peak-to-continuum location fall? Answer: 7095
